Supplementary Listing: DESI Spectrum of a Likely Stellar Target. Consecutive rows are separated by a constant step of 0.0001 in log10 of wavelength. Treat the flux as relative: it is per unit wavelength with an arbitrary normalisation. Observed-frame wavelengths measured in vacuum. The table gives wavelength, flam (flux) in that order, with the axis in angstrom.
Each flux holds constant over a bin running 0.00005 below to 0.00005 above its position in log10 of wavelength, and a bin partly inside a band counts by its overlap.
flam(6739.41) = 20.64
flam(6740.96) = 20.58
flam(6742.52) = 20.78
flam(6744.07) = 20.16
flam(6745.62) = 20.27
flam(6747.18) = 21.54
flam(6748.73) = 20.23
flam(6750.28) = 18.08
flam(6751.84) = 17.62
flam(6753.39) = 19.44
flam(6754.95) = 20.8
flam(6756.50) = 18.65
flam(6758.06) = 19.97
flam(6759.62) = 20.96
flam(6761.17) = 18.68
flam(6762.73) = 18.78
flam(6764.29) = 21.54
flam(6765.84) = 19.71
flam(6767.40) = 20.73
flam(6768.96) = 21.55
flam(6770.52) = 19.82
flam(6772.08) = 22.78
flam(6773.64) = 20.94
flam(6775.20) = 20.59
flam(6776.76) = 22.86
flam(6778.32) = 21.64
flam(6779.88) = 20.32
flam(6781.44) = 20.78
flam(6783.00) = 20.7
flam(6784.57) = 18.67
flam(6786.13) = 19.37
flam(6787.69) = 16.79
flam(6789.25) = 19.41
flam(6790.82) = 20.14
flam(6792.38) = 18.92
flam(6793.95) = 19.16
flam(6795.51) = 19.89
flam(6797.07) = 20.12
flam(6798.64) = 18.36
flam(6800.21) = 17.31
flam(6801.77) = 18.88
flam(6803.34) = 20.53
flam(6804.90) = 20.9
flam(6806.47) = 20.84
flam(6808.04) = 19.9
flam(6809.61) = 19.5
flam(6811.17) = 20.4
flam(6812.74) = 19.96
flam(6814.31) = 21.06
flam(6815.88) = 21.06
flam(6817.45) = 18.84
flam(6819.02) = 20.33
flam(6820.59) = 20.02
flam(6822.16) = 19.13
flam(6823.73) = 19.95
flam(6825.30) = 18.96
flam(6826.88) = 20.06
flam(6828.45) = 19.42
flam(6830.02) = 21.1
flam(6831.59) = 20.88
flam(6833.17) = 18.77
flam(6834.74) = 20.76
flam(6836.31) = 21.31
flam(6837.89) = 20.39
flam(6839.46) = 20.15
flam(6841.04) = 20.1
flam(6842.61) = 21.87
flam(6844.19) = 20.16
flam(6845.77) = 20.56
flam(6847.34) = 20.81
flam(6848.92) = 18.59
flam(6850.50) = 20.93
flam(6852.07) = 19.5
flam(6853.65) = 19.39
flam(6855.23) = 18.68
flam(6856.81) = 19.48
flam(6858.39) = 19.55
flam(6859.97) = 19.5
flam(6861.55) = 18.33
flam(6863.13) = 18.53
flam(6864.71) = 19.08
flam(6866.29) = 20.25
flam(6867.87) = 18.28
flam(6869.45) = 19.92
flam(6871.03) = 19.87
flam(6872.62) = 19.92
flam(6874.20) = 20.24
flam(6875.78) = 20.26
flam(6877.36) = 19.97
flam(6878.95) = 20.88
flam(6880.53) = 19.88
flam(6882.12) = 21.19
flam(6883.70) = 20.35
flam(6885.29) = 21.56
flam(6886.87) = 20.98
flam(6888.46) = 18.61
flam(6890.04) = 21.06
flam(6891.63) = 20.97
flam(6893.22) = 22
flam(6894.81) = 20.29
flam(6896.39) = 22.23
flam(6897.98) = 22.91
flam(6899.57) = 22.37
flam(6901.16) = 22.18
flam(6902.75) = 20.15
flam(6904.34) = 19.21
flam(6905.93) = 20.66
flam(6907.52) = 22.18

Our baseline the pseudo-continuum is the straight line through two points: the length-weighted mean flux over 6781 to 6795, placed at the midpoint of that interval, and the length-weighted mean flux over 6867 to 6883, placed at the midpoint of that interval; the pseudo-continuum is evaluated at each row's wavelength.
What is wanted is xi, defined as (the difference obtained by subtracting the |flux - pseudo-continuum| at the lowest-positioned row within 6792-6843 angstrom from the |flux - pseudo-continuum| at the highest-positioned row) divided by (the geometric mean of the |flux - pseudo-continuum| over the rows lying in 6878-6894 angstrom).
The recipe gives 2.1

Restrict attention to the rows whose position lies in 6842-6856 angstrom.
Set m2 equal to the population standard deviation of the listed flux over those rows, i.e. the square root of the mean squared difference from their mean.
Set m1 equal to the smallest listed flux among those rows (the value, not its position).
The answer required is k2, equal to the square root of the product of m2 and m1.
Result 4.39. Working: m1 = 18.59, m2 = 1.04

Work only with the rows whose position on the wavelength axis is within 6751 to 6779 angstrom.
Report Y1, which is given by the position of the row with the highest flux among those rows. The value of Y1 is 6776.76 angstrom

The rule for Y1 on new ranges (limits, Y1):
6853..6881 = 6878.95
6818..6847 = 6842.61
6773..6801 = 6776.76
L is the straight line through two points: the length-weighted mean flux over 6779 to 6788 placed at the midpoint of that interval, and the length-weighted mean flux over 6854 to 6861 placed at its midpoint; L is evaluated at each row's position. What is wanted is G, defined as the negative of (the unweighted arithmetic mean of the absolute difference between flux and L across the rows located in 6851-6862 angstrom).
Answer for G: -0.4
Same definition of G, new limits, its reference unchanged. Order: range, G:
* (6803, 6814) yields -0.8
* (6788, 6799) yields -0.6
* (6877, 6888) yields -1.5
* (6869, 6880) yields -1.0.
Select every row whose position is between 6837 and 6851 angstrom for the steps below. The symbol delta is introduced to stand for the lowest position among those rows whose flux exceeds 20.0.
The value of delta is 6837.89 angstrom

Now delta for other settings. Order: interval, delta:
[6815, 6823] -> 6815.88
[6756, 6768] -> 6759.62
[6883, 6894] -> 6883.70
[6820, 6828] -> 6820.59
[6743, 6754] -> 6744.07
